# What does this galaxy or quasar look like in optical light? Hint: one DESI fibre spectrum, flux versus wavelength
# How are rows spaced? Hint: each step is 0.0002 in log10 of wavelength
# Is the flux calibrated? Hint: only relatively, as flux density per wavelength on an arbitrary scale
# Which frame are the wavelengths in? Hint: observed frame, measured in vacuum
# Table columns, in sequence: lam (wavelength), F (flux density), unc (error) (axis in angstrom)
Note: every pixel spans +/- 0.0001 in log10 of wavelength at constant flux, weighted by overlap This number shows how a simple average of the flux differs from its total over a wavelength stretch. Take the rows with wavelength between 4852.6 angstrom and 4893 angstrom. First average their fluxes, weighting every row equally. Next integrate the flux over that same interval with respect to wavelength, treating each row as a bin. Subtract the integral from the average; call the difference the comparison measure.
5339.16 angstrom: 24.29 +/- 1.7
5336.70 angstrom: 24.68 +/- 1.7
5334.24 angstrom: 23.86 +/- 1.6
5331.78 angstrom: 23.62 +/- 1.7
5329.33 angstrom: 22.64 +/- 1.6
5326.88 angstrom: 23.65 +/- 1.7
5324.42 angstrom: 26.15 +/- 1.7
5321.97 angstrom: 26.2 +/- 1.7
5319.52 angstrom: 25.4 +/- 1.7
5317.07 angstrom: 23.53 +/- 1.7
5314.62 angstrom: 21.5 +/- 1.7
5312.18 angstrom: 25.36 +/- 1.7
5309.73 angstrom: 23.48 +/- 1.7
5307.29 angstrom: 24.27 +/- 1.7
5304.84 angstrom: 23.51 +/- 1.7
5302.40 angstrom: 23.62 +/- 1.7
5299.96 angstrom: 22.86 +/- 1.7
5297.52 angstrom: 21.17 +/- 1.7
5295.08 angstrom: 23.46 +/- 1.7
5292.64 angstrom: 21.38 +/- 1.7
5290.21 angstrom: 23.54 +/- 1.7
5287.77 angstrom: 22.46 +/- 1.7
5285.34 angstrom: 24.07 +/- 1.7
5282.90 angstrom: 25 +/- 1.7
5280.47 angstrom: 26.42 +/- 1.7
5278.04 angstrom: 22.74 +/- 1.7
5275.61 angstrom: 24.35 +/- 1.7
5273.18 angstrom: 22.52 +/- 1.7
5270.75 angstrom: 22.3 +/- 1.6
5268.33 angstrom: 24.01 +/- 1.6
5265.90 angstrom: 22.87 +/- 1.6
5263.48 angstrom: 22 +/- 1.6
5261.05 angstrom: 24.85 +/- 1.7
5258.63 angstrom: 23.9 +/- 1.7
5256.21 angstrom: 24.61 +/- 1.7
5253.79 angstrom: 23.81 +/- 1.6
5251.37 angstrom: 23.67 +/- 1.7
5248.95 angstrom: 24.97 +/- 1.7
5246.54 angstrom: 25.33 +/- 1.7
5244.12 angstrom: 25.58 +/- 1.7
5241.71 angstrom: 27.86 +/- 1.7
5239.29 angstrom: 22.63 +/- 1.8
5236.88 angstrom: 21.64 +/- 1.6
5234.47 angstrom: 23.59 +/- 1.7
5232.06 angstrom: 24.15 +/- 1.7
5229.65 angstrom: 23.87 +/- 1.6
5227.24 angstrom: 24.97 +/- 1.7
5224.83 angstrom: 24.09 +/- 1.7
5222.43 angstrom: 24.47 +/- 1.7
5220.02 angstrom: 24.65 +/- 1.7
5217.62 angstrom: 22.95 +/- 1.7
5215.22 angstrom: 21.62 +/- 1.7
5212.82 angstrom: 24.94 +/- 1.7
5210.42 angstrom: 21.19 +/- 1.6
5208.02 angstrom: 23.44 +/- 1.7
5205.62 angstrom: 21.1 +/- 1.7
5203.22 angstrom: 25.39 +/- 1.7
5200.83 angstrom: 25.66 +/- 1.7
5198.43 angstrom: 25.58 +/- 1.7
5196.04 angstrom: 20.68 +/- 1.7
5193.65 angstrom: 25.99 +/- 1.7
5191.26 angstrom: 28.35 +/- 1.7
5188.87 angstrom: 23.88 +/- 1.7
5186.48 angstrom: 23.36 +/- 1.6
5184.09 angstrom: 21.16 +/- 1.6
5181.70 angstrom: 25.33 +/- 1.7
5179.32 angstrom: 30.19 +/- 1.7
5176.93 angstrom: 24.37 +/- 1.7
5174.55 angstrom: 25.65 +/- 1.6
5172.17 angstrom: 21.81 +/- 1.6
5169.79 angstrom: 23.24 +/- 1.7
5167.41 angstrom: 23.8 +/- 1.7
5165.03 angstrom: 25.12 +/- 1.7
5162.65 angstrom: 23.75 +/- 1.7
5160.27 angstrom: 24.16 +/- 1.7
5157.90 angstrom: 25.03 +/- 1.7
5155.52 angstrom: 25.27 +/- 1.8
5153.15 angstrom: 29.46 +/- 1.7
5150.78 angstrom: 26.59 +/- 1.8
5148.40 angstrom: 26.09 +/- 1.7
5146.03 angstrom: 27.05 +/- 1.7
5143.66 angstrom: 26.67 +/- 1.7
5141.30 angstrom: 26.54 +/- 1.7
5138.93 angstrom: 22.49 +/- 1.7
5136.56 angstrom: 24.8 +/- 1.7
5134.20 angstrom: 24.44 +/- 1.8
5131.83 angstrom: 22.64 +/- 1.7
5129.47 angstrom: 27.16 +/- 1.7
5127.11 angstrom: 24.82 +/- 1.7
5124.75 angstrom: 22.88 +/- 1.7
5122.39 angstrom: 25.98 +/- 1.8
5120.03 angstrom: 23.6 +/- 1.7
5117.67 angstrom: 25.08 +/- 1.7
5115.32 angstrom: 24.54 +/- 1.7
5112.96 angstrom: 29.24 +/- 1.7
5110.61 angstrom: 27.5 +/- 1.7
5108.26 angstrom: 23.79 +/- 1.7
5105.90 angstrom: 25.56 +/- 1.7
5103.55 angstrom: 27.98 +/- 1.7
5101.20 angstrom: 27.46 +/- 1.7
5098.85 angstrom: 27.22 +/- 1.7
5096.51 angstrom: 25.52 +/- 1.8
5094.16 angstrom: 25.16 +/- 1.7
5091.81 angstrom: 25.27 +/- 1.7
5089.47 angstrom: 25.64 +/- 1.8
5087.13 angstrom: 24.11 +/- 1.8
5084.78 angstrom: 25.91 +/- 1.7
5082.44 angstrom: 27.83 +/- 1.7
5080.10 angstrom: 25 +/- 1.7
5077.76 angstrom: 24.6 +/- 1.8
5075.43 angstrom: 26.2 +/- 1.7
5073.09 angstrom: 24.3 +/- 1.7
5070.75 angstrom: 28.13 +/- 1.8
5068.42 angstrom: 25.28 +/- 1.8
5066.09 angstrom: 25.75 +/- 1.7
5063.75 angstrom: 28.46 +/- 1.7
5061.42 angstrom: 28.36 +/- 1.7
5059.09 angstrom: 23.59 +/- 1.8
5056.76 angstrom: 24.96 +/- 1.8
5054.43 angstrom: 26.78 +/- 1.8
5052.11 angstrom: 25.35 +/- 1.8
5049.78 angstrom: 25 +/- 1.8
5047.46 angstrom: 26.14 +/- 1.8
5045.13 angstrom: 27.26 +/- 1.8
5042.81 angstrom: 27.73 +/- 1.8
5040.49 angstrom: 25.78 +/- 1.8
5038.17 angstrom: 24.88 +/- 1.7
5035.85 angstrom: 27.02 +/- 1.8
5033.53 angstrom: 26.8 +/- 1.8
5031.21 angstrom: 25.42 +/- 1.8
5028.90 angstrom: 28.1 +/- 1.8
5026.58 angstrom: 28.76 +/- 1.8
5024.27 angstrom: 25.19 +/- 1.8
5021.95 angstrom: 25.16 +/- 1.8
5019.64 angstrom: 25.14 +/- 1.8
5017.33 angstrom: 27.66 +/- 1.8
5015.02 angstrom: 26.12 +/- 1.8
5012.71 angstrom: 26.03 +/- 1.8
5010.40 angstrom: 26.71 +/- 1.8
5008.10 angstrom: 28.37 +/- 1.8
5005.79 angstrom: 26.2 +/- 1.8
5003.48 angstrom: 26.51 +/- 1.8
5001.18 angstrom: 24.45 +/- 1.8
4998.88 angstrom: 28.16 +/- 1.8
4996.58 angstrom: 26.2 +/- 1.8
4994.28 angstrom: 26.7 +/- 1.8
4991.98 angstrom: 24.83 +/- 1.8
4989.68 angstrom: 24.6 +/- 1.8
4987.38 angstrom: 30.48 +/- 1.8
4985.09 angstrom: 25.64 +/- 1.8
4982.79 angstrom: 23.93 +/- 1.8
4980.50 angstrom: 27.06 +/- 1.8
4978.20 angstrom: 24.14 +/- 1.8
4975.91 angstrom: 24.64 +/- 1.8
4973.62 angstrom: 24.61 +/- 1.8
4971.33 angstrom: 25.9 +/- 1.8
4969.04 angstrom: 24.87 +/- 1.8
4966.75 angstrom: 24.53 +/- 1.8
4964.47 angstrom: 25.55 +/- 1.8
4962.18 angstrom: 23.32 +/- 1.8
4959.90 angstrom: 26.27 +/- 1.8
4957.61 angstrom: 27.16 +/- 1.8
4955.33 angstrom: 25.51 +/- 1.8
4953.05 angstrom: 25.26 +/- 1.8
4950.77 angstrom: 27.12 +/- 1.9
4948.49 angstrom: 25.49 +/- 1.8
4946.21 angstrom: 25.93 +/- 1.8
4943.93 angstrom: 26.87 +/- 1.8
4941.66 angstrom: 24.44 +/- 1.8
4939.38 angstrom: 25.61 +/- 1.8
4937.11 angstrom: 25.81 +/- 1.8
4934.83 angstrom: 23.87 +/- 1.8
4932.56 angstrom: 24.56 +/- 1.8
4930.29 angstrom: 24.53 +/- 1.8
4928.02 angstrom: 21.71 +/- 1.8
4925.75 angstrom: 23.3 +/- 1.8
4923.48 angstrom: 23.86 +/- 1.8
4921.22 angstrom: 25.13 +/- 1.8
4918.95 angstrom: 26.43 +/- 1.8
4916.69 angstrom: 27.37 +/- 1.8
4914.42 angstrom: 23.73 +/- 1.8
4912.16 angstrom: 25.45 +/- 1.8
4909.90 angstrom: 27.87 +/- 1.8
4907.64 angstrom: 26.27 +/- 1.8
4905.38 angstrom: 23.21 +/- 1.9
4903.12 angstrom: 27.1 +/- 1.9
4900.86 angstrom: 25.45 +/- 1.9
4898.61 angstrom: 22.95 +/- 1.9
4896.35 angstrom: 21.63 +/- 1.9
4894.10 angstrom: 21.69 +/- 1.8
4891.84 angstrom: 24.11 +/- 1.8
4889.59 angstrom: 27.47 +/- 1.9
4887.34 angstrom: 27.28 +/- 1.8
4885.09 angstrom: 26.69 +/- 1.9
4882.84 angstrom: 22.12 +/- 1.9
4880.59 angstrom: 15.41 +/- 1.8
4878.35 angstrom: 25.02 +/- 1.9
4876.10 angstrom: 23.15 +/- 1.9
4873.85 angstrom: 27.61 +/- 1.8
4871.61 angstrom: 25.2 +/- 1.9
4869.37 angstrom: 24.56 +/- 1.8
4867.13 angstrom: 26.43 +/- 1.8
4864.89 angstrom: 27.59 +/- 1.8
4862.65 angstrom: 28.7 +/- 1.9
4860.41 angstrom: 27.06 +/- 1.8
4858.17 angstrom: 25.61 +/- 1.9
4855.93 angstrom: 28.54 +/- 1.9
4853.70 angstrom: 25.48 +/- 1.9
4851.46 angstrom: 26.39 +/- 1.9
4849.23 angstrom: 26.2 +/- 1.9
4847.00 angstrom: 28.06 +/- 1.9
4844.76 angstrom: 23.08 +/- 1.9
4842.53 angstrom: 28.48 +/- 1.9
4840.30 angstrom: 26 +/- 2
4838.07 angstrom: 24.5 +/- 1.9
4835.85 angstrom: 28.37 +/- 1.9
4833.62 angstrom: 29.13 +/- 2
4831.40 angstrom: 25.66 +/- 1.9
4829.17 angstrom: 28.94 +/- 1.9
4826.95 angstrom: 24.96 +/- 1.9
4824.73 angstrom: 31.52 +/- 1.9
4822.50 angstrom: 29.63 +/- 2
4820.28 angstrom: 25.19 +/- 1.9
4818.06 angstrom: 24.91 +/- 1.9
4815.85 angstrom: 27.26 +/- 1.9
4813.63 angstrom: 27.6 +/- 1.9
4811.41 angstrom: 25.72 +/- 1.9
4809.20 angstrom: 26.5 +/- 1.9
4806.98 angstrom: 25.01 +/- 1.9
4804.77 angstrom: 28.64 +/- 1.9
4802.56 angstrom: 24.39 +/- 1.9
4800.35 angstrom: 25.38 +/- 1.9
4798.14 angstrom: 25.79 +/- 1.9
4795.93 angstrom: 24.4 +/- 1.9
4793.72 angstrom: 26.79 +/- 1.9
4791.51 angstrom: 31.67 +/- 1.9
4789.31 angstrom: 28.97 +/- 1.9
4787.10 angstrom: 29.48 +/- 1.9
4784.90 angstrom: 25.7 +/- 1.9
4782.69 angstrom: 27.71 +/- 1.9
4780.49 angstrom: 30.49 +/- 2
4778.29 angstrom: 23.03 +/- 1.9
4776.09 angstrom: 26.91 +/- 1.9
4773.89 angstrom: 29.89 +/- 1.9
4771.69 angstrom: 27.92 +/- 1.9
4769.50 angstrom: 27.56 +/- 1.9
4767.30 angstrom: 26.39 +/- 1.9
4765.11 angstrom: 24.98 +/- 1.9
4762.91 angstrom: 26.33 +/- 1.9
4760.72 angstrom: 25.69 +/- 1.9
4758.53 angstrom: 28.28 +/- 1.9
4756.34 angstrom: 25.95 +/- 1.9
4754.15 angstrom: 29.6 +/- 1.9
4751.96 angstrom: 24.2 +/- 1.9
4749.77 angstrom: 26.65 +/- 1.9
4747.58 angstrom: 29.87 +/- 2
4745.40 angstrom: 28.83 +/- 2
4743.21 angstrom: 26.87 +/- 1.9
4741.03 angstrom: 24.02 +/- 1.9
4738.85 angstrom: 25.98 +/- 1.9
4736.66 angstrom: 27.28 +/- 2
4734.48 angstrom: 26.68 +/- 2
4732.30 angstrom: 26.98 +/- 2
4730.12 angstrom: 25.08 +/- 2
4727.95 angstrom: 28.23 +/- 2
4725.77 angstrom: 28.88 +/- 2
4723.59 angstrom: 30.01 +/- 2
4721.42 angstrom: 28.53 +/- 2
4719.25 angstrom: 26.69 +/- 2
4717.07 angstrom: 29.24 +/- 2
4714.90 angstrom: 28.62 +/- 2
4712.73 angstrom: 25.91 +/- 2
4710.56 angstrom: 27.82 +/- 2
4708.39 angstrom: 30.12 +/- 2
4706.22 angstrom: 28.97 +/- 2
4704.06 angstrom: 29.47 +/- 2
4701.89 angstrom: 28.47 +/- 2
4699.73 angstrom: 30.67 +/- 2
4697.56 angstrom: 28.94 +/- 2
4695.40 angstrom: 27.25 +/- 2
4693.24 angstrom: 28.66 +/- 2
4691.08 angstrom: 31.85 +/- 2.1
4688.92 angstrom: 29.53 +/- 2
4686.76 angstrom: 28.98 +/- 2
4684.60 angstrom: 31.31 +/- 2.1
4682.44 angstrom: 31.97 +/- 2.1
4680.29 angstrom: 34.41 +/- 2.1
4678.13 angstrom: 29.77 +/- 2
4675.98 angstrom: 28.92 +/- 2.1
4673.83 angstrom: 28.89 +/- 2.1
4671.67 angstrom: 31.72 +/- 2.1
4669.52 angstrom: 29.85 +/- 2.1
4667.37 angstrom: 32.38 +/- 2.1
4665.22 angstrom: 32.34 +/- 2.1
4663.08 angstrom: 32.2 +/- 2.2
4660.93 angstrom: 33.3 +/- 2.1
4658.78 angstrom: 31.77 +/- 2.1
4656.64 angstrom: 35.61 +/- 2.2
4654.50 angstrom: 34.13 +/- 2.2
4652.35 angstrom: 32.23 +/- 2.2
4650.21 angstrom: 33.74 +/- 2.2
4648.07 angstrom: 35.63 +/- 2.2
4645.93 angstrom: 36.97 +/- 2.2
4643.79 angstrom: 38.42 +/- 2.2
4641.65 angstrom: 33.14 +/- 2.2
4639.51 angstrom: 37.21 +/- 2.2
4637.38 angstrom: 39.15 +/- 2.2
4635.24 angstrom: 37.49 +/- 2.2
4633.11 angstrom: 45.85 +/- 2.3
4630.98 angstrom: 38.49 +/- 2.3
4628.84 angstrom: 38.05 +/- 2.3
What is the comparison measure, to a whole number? -1002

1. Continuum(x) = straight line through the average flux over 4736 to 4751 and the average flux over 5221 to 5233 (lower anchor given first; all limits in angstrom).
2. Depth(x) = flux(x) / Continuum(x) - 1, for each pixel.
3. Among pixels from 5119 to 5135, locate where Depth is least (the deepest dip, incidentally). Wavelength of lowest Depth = 5131.83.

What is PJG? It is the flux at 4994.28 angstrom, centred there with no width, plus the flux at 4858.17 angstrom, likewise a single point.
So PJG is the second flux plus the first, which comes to 52.3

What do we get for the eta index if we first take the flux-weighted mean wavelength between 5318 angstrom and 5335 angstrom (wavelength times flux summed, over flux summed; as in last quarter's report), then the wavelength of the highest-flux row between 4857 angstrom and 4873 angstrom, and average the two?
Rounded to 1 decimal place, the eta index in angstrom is 5094.7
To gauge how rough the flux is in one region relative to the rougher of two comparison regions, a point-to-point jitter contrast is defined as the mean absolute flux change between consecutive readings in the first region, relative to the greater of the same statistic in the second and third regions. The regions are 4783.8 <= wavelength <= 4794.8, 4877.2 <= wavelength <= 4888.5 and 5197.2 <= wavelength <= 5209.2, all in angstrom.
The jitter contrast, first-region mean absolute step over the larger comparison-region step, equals 0.55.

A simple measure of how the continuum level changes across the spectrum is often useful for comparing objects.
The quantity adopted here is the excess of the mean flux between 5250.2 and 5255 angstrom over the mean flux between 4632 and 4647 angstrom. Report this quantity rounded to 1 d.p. -14.6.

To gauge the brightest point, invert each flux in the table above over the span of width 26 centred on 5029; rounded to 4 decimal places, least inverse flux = 0.0348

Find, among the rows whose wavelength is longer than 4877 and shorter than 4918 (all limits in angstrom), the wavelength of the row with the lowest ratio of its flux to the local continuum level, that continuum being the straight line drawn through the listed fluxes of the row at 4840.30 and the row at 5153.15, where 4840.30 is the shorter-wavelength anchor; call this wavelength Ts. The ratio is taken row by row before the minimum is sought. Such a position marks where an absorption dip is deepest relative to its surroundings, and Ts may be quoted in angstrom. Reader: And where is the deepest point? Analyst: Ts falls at 4880.59 angstrom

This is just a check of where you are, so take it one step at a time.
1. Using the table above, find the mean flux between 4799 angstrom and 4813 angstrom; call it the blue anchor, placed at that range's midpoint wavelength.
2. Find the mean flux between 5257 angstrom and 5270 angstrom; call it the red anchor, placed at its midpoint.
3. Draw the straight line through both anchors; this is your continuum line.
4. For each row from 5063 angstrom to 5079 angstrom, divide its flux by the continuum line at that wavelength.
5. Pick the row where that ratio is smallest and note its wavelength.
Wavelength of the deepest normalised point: 5073.09 angstrom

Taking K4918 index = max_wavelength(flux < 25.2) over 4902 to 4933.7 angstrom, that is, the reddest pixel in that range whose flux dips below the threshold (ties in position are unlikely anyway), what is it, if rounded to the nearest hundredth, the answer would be 4932.56 angstrom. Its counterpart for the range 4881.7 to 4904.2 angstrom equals 4898.61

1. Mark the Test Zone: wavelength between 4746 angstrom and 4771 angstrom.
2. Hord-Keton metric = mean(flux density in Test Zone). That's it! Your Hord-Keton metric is 27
